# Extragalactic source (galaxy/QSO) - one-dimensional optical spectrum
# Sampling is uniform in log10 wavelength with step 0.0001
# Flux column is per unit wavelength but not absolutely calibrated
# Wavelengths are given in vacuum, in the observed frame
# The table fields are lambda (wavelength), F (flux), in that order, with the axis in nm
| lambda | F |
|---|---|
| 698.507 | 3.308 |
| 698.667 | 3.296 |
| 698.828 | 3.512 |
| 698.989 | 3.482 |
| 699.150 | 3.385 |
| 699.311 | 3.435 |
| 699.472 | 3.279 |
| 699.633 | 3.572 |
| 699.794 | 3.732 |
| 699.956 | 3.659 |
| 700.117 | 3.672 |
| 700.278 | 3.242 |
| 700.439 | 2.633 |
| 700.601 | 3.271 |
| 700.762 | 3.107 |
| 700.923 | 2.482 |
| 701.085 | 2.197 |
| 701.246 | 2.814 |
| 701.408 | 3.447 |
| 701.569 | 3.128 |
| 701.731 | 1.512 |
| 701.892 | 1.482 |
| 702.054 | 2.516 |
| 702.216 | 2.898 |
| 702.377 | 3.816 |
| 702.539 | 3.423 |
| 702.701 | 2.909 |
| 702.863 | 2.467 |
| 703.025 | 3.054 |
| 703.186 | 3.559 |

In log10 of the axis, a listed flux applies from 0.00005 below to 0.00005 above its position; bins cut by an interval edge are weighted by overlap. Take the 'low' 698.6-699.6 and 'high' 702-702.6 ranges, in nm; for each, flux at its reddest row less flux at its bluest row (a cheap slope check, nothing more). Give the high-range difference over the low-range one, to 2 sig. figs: -53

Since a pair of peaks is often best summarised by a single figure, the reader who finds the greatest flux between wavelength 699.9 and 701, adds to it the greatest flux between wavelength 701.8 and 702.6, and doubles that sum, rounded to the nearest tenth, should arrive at 15.0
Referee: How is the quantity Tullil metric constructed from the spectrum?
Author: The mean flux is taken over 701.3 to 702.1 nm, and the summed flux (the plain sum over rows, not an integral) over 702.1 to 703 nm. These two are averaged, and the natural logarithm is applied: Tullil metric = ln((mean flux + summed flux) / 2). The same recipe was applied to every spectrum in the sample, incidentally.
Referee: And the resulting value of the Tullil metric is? 2.19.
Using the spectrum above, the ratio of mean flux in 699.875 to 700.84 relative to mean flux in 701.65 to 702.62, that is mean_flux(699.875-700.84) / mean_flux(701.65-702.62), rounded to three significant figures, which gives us 1.25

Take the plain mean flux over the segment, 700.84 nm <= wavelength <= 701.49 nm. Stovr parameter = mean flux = 2.7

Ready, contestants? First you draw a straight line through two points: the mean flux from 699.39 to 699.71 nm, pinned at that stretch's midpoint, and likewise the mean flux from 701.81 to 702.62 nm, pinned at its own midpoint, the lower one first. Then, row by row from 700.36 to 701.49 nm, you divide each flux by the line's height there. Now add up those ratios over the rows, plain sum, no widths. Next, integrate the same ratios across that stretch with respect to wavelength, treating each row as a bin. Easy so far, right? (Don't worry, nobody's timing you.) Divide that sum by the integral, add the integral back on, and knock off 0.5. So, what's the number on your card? 6.73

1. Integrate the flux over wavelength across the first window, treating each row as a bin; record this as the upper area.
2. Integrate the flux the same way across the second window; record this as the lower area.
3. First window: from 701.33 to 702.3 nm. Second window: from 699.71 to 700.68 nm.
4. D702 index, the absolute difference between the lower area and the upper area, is 0.8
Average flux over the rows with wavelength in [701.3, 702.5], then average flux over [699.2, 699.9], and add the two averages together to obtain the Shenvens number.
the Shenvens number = 6.2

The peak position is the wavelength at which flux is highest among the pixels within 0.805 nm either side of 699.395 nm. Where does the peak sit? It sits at 699.794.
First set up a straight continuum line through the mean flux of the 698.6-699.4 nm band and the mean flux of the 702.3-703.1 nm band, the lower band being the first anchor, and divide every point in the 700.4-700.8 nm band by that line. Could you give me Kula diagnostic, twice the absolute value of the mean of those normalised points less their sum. 3.6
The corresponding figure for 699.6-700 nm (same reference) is 4.4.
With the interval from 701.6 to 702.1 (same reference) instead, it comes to 2.3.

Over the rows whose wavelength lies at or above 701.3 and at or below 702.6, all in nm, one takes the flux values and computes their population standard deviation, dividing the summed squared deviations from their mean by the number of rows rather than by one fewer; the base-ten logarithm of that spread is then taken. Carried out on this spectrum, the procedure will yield -0.08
